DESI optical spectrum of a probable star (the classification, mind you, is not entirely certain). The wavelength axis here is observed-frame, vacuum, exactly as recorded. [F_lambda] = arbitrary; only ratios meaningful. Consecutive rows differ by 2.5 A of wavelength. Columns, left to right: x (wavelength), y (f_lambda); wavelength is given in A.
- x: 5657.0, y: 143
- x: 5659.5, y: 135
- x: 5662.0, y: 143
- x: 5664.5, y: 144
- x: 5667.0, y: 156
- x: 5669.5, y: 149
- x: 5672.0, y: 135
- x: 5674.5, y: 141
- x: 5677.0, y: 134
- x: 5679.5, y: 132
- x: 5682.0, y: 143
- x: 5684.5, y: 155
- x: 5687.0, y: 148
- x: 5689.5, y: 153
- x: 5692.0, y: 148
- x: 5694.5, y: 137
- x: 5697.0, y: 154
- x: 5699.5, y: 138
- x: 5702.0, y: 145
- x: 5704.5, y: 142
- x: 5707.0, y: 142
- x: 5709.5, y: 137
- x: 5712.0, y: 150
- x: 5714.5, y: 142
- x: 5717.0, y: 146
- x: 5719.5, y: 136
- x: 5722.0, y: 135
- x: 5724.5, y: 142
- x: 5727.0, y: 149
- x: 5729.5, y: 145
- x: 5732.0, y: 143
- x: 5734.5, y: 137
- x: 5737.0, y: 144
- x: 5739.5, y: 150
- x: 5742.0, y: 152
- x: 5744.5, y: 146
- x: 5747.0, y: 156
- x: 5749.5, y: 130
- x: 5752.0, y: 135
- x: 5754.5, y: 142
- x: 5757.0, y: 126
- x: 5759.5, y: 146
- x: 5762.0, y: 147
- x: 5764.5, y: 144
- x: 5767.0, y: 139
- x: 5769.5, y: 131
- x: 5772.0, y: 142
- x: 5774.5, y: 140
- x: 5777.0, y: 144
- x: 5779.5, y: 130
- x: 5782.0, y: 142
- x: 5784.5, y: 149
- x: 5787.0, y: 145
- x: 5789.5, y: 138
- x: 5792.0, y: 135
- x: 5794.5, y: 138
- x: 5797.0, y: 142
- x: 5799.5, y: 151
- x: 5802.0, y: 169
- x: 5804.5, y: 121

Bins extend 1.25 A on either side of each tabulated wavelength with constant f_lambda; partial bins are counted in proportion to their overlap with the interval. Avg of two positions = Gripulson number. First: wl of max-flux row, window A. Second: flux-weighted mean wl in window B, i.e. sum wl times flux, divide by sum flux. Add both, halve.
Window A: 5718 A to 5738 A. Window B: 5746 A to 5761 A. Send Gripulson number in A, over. 5740.1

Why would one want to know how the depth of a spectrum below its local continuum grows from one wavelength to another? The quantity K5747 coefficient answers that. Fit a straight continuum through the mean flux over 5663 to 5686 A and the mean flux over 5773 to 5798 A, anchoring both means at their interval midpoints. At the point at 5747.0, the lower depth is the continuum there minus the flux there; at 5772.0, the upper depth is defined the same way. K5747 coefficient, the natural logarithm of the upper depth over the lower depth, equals -2.4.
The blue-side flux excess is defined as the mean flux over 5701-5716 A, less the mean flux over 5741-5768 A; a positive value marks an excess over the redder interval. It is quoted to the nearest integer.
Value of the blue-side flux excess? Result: 1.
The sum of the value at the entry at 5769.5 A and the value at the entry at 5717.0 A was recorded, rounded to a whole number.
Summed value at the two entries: 277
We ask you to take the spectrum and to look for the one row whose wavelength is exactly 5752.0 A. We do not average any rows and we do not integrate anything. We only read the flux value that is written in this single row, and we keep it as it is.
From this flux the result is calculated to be 135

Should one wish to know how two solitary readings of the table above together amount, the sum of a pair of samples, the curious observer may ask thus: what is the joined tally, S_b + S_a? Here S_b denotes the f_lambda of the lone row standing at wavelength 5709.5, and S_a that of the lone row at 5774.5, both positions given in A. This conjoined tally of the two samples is 277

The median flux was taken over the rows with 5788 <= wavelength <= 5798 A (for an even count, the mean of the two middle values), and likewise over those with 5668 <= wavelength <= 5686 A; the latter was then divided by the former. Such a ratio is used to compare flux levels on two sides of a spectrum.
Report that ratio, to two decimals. 1.02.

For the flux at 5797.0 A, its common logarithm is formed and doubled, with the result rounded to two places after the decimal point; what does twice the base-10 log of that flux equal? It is 4.30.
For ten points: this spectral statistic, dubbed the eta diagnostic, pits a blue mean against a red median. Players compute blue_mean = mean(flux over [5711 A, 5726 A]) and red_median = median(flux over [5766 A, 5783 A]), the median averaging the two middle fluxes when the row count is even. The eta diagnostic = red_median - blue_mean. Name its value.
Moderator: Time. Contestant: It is -1.8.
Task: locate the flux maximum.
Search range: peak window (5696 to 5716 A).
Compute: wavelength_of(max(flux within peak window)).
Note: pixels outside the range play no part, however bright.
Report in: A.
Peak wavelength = 5697.0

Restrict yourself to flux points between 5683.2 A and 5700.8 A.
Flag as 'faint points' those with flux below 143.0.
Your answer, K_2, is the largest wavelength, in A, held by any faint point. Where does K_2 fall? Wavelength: 5699.5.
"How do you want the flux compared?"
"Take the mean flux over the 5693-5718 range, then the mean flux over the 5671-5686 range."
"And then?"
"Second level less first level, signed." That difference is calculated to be -3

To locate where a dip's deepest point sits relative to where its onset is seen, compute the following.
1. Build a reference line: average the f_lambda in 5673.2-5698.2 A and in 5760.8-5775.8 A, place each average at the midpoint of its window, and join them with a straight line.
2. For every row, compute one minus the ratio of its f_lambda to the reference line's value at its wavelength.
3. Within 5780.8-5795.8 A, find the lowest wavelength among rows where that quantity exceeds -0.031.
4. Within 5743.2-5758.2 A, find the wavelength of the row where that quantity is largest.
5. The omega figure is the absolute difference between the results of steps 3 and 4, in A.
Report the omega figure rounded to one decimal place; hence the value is 25.0 A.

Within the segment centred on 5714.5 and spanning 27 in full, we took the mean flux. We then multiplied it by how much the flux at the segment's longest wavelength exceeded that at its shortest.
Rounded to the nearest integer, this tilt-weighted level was 569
